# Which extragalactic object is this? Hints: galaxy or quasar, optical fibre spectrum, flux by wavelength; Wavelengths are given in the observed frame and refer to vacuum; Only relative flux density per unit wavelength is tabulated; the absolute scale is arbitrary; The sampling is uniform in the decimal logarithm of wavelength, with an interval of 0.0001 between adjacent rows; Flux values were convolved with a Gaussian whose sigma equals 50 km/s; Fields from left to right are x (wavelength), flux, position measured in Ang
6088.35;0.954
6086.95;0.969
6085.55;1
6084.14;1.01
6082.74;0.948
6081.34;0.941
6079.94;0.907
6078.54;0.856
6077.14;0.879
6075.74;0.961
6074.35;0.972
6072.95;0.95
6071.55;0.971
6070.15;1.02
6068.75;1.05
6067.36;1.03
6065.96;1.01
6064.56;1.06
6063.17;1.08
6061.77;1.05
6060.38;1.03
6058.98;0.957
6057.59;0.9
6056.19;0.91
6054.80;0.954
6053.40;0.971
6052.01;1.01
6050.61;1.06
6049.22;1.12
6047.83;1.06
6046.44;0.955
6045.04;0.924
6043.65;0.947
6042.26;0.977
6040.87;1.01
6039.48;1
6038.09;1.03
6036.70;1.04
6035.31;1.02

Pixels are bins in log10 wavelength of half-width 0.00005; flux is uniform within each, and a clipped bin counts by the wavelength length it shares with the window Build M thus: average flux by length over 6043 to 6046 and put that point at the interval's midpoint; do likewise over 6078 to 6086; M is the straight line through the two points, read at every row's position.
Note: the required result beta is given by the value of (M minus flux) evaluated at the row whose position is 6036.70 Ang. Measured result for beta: -0.11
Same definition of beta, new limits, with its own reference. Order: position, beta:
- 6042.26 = -0.04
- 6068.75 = -0.11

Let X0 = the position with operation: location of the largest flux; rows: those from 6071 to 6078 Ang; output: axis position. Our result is 6074.35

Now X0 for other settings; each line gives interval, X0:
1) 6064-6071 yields 6064.56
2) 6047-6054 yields 6049.22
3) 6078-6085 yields 6084.14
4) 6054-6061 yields 6060.38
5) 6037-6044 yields 6038.09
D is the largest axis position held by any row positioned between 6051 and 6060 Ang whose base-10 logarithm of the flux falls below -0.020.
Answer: 6057.59 Ang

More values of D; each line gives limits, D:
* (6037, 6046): 6045.04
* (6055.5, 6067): 6057.59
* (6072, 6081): 6079.94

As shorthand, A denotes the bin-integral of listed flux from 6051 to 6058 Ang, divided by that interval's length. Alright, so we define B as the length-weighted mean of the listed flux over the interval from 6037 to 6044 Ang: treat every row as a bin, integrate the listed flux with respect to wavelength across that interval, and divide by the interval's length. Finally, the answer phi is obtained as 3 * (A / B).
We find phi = 2.87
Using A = 0.955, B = 1.00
